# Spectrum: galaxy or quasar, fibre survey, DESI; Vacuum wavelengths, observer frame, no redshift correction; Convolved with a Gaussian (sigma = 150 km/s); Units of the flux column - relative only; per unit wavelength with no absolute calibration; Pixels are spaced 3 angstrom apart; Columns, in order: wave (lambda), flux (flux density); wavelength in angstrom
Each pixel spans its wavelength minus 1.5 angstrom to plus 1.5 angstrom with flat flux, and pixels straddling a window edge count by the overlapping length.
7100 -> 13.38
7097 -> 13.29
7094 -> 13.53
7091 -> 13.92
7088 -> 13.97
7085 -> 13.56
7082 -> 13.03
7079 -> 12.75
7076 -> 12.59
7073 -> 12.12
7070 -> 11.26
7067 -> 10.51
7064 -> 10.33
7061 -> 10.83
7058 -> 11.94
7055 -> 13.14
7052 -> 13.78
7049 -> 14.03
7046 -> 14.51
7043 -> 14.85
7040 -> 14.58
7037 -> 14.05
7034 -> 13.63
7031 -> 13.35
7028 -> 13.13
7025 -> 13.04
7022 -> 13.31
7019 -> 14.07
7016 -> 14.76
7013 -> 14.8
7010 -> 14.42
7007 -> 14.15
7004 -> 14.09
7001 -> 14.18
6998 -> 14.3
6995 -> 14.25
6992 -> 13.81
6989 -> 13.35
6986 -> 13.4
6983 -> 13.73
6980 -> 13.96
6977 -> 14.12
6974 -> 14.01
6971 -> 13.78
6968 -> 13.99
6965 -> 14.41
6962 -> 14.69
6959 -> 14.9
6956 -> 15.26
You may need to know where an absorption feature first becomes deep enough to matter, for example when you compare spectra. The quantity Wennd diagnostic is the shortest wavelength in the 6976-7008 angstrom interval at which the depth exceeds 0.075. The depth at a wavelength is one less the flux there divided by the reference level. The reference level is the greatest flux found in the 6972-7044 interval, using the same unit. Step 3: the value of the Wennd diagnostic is 6983 angstrom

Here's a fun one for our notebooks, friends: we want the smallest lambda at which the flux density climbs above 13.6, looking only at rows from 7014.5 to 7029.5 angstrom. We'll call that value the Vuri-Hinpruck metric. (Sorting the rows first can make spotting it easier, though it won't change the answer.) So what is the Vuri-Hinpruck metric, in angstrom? 7016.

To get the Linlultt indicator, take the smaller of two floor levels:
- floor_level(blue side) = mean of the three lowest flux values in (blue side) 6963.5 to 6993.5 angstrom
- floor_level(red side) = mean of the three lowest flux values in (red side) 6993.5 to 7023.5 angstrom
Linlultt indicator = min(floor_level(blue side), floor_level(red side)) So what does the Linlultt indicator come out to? 13.5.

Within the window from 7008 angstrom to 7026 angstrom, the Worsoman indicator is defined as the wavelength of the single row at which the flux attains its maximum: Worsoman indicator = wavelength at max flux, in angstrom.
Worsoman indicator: 7013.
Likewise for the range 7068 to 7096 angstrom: 7088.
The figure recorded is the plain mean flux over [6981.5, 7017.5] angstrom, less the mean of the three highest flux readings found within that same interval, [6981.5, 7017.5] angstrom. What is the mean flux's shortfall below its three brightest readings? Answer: -0.56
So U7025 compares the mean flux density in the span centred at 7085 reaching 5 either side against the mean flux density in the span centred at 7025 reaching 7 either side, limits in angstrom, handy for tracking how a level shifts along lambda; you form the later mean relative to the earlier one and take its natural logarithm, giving 0.01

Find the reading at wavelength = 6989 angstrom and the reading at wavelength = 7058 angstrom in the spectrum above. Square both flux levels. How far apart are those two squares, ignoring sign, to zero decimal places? 36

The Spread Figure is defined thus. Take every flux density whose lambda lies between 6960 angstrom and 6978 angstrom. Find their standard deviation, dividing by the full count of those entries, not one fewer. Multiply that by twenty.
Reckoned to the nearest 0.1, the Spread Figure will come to 6.0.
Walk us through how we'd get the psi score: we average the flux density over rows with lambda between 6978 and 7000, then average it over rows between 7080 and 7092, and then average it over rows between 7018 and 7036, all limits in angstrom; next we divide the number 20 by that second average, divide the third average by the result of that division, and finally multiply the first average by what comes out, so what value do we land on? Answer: 126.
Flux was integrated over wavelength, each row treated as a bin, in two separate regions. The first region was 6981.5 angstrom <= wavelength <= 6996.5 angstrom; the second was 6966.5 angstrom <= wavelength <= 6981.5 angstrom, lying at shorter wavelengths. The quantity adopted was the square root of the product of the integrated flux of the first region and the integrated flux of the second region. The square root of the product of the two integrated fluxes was 208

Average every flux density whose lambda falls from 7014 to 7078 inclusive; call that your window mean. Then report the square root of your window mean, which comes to 3.61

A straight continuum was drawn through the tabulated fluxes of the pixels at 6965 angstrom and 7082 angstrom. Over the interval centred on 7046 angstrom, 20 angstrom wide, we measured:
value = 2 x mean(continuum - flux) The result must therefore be -1.4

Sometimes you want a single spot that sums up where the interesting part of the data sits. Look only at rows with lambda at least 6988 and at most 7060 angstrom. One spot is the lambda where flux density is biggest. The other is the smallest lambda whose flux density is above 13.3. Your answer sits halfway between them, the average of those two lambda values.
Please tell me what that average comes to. 7016.0 angstrom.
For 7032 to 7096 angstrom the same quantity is 7038.5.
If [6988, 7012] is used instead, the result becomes 6999.5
